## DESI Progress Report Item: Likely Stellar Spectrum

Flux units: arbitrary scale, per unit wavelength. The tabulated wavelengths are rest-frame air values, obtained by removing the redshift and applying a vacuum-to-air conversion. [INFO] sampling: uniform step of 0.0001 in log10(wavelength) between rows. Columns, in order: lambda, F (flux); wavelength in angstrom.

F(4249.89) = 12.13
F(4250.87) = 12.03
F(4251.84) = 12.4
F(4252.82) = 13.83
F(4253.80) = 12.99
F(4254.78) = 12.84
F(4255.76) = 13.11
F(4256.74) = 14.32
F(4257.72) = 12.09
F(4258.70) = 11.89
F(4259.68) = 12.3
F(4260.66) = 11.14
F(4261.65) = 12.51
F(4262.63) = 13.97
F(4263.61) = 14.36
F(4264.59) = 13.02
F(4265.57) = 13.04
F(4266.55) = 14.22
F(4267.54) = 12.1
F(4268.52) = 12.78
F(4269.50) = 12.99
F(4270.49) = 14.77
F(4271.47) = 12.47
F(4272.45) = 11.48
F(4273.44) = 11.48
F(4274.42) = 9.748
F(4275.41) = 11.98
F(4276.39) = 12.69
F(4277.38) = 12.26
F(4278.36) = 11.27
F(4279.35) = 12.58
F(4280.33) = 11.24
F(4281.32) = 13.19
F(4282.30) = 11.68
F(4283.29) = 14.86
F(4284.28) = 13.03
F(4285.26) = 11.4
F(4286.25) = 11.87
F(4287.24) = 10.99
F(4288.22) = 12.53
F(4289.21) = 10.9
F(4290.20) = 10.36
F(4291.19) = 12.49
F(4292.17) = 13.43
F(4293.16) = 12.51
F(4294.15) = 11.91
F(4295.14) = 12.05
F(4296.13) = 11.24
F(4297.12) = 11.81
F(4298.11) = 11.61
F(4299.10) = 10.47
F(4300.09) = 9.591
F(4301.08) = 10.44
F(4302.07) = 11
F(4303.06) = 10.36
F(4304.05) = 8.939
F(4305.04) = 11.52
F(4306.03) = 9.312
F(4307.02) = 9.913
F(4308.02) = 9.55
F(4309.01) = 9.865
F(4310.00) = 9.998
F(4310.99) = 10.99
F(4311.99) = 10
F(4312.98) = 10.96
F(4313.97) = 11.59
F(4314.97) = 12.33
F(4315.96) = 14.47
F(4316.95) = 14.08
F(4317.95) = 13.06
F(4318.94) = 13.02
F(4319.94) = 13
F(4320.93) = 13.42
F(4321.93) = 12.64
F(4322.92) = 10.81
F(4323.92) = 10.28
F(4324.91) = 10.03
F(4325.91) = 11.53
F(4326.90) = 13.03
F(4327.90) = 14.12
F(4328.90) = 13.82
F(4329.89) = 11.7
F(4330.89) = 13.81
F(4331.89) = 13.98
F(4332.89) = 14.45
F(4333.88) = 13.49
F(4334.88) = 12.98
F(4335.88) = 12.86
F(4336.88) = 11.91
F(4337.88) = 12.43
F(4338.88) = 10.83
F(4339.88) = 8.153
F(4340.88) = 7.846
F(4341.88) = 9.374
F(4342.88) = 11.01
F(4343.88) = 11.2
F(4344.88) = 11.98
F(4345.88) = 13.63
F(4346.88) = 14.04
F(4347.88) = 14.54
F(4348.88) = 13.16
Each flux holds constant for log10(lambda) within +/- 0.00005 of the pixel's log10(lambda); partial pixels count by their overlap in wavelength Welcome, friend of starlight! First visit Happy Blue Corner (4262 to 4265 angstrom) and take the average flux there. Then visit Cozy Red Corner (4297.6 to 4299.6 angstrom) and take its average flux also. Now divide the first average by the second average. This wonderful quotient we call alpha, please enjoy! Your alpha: 1.25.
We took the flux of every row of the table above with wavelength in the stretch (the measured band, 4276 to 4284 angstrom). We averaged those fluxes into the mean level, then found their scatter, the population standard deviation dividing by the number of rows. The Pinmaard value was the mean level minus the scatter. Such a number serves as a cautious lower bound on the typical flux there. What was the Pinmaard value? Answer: 11.4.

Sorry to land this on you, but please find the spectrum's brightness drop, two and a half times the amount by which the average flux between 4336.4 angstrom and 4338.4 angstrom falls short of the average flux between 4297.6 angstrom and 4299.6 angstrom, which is -3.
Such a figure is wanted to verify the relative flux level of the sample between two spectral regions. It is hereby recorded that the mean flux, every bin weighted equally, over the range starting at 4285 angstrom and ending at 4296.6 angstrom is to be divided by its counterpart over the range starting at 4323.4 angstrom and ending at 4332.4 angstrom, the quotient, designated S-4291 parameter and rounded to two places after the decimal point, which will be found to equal 0.95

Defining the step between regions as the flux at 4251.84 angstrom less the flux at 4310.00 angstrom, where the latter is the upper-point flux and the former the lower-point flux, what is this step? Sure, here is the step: 2.4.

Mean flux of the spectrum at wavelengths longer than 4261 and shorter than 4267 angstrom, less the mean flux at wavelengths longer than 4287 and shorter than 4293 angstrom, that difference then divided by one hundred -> 0.02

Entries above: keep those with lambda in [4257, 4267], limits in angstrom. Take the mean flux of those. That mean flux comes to 12.9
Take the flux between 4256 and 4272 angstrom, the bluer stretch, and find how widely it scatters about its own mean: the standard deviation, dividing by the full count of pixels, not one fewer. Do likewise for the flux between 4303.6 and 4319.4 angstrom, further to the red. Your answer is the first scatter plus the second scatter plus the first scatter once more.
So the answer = 3.7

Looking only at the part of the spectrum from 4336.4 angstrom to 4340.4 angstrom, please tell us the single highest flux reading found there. 12.43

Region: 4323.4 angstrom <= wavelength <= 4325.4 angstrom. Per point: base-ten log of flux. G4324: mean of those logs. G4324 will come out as 1.01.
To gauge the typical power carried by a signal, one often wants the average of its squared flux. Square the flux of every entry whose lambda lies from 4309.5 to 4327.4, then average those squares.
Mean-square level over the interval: 145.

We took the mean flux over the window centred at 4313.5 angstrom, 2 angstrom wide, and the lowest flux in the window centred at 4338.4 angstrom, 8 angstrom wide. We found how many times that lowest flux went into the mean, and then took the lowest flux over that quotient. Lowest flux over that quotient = 5.5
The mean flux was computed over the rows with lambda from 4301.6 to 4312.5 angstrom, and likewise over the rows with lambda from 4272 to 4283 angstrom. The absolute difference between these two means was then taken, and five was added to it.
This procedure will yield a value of 6.7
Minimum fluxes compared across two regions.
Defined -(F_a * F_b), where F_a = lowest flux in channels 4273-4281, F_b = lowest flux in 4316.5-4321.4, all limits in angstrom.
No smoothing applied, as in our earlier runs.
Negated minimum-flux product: -127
